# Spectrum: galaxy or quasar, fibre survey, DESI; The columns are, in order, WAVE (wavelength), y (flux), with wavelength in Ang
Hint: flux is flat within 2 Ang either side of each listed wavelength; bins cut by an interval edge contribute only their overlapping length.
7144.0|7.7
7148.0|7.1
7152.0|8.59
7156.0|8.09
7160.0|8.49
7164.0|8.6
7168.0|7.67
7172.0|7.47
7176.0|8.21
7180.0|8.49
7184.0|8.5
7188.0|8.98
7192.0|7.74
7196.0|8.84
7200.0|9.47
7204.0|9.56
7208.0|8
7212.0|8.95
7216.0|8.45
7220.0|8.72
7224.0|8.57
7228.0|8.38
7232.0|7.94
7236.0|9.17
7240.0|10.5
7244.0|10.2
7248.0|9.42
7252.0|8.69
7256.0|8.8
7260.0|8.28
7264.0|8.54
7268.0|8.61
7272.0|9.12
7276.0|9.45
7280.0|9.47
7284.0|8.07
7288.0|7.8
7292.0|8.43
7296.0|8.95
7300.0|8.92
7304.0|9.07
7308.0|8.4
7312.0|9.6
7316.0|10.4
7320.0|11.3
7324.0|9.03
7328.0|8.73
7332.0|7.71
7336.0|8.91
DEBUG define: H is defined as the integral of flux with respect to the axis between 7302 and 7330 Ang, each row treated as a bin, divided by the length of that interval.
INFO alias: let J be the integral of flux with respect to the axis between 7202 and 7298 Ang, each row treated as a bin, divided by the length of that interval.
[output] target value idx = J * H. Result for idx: 84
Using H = 9.5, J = 8.8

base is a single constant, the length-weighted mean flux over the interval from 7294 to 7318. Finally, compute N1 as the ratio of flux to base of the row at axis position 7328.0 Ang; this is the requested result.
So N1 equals 0.95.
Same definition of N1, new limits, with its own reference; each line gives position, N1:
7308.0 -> 0.91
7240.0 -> 1.14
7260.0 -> 0.90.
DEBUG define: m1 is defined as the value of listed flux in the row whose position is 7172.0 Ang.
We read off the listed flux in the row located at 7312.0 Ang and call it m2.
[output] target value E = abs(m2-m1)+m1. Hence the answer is 9.6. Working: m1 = 7.47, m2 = 9.6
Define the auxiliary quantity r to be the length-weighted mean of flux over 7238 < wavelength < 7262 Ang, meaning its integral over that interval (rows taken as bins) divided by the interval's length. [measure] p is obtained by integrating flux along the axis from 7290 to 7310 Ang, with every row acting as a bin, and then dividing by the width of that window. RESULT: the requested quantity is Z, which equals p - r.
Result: -0.6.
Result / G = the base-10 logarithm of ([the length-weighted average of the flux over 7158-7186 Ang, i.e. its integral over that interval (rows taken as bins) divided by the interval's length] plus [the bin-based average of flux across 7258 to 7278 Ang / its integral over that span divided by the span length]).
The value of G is 1.23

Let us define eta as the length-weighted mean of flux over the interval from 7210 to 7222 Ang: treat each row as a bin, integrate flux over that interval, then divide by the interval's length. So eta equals 8.7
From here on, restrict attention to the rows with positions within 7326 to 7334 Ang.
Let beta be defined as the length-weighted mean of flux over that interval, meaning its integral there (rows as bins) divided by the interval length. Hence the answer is 8.2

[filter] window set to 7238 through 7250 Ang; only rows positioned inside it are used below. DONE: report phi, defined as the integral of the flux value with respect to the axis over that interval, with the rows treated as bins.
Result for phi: 120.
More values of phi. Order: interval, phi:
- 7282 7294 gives 97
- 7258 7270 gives 102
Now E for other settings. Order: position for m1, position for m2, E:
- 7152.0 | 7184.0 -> 8.7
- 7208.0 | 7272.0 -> 9.1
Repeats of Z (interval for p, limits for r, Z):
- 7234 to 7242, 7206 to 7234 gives 1.4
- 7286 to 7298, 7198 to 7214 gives -0.6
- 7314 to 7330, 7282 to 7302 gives 1.4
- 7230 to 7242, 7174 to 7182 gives 0.9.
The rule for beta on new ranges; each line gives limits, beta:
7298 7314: 9.0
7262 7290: 8.7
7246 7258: 9.0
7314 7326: 10.2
